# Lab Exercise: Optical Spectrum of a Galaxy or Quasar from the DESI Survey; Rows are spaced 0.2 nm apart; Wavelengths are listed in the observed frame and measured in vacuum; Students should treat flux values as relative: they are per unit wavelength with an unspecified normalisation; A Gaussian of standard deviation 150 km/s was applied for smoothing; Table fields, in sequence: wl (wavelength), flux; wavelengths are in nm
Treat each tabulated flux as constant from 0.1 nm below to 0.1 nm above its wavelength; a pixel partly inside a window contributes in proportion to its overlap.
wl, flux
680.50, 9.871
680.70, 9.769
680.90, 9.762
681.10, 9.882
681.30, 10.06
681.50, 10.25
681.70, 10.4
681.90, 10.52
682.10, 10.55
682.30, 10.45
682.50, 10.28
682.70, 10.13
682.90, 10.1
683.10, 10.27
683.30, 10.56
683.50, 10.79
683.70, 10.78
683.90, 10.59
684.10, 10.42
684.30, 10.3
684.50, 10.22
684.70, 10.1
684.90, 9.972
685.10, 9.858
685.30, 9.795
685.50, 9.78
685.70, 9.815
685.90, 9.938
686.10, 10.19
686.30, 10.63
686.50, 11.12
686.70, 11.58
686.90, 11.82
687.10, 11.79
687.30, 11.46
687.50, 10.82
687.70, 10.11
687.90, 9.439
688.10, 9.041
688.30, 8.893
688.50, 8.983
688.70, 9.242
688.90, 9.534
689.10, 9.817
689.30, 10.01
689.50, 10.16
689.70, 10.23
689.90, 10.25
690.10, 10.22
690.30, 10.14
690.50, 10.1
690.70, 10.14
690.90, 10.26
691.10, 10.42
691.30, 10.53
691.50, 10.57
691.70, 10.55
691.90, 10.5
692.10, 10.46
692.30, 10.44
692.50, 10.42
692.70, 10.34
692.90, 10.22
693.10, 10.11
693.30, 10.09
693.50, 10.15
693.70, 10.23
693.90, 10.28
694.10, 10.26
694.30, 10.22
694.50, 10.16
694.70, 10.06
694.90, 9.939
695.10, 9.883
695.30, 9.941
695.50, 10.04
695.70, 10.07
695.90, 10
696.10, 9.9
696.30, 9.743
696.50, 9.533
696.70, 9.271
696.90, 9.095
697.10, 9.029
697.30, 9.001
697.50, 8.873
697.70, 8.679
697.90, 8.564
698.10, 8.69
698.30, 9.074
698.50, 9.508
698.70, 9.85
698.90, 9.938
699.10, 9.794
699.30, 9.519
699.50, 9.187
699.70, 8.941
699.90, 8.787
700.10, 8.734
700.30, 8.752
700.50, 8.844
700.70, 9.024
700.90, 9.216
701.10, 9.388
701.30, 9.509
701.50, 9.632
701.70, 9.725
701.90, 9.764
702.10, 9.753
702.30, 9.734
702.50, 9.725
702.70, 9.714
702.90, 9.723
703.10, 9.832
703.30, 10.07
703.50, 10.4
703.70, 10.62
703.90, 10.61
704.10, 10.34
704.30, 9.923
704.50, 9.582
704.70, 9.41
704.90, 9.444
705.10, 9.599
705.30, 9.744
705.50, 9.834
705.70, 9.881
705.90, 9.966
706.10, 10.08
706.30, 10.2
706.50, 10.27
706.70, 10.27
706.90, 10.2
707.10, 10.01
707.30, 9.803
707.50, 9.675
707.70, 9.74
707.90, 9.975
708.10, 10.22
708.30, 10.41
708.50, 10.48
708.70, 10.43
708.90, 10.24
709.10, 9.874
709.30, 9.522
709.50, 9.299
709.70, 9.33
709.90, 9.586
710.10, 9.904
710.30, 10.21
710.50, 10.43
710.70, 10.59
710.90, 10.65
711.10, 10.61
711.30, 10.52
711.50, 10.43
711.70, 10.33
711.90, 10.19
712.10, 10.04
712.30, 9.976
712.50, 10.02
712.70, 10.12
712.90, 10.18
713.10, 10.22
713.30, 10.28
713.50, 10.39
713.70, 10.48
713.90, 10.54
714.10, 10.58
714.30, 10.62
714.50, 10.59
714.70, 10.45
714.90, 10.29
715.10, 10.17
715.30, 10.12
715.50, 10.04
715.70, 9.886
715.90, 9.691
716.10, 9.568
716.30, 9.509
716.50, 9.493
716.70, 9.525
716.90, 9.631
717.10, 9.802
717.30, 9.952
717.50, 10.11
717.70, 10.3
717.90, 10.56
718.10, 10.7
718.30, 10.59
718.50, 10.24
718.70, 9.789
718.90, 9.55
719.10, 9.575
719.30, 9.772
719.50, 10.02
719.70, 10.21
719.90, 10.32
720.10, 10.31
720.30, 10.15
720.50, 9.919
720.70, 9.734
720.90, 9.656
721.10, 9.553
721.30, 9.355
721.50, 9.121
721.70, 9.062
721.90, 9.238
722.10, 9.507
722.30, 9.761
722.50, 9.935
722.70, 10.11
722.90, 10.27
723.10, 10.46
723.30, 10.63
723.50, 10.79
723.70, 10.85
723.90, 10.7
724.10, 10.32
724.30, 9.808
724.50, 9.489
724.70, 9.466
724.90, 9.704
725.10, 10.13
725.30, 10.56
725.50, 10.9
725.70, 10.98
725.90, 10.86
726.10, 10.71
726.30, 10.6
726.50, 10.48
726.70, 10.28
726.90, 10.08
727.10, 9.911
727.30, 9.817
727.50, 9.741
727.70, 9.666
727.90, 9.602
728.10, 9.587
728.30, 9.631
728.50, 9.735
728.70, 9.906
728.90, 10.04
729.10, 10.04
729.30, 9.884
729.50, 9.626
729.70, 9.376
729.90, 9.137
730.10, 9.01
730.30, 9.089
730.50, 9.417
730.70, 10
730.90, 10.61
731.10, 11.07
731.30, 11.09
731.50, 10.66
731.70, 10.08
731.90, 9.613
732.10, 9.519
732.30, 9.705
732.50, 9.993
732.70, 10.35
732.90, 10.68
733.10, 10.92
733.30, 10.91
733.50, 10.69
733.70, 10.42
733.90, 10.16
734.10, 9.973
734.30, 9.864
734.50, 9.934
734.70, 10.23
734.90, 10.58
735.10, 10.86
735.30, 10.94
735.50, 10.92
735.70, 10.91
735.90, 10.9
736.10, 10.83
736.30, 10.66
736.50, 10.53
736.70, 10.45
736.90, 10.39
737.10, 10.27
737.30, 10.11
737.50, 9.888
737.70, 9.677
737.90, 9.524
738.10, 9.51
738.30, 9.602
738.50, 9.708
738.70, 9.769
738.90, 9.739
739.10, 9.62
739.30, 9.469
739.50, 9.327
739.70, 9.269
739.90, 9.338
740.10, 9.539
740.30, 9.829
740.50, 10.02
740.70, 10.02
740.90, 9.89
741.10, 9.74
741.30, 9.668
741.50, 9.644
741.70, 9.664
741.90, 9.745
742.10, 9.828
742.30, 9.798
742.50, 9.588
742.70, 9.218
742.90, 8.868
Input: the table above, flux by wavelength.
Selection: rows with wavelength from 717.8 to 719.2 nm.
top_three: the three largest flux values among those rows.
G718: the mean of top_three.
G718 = 10.6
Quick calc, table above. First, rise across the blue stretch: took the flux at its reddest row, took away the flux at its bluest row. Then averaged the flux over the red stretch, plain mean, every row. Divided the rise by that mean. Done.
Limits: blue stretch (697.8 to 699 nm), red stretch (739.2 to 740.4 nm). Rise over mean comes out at 0.15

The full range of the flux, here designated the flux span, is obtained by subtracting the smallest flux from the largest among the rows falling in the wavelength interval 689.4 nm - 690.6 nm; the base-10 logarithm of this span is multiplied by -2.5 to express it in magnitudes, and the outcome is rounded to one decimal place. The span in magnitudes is 2.1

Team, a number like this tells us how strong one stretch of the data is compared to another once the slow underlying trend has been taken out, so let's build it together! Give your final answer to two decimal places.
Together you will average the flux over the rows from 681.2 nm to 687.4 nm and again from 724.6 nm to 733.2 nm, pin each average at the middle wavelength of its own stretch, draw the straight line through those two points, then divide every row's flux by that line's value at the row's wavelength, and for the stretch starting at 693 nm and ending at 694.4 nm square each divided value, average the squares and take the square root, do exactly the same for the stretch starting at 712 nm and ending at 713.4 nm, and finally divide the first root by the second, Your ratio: 0.99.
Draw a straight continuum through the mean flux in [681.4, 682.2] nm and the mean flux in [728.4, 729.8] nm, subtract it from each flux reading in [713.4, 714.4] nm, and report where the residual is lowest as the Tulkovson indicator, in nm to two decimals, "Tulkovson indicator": 713.50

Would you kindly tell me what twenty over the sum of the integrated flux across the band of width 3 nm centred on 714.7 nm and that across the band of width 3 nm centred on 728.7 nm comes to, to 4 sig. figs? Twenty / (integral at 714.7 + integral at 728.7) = 0.3350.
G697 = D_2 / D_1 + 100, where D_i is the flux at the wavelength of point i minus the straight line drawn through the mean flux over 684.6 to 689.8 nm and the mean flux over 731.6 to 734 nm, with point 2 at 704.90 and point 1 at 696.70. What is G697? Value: 100.8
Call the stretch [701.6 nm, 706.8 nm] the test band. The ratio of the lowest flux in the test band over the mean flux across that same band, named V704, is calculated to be 0.948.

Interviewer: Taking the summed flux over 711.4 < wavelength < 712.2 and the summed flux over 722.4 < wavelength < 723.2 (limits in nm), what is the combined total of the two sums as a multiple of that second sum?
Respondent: 2.01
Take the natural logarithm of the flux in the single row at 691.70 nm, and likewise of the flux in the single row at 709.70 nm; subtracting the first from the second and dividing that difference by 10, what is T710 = -0.012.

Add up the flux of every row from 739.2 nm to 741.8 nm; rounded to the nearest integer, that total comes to 125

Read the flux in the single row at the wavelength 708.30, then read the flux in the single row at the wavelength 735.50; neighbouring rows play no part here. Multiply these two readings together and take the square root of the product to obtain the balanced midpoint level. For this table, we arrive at 10.7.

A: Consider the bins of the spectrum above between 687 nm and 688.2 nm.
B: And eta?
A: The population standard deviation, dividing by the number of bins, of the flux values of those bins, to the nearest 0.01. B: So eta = 1.01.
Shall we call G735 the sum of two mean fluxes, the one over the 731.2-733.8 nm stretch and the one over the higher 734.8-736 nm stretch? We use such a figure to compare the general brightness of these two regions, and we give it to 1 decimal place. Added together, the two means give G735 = 21.2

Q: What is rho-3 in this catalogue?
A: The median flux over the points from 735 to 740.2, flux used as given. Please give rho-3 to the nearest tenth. 9.8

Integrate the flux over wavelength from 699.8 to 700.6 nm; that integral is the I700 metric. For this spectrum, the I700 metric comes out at 7.0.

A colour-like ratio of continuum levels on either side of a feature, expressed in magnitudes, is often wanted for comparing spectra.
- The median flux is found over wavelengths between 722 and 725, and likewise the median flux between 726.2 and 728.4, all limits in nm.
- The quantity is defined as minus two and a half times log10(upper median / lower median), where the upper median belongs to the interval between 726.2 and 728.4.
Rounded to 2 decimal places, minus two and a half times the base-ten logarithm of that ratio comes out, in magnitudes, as 0.03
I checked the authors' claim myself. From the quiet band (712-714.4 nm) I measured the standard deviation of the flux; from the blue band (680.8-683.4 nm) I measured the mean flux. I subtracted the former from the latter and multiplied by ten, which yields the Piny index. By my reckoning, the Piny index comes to 100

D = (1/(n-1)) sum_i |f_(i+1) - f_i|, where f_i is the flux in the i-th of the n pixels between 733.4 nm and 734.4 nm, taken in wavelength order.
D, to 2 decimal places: 0.21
